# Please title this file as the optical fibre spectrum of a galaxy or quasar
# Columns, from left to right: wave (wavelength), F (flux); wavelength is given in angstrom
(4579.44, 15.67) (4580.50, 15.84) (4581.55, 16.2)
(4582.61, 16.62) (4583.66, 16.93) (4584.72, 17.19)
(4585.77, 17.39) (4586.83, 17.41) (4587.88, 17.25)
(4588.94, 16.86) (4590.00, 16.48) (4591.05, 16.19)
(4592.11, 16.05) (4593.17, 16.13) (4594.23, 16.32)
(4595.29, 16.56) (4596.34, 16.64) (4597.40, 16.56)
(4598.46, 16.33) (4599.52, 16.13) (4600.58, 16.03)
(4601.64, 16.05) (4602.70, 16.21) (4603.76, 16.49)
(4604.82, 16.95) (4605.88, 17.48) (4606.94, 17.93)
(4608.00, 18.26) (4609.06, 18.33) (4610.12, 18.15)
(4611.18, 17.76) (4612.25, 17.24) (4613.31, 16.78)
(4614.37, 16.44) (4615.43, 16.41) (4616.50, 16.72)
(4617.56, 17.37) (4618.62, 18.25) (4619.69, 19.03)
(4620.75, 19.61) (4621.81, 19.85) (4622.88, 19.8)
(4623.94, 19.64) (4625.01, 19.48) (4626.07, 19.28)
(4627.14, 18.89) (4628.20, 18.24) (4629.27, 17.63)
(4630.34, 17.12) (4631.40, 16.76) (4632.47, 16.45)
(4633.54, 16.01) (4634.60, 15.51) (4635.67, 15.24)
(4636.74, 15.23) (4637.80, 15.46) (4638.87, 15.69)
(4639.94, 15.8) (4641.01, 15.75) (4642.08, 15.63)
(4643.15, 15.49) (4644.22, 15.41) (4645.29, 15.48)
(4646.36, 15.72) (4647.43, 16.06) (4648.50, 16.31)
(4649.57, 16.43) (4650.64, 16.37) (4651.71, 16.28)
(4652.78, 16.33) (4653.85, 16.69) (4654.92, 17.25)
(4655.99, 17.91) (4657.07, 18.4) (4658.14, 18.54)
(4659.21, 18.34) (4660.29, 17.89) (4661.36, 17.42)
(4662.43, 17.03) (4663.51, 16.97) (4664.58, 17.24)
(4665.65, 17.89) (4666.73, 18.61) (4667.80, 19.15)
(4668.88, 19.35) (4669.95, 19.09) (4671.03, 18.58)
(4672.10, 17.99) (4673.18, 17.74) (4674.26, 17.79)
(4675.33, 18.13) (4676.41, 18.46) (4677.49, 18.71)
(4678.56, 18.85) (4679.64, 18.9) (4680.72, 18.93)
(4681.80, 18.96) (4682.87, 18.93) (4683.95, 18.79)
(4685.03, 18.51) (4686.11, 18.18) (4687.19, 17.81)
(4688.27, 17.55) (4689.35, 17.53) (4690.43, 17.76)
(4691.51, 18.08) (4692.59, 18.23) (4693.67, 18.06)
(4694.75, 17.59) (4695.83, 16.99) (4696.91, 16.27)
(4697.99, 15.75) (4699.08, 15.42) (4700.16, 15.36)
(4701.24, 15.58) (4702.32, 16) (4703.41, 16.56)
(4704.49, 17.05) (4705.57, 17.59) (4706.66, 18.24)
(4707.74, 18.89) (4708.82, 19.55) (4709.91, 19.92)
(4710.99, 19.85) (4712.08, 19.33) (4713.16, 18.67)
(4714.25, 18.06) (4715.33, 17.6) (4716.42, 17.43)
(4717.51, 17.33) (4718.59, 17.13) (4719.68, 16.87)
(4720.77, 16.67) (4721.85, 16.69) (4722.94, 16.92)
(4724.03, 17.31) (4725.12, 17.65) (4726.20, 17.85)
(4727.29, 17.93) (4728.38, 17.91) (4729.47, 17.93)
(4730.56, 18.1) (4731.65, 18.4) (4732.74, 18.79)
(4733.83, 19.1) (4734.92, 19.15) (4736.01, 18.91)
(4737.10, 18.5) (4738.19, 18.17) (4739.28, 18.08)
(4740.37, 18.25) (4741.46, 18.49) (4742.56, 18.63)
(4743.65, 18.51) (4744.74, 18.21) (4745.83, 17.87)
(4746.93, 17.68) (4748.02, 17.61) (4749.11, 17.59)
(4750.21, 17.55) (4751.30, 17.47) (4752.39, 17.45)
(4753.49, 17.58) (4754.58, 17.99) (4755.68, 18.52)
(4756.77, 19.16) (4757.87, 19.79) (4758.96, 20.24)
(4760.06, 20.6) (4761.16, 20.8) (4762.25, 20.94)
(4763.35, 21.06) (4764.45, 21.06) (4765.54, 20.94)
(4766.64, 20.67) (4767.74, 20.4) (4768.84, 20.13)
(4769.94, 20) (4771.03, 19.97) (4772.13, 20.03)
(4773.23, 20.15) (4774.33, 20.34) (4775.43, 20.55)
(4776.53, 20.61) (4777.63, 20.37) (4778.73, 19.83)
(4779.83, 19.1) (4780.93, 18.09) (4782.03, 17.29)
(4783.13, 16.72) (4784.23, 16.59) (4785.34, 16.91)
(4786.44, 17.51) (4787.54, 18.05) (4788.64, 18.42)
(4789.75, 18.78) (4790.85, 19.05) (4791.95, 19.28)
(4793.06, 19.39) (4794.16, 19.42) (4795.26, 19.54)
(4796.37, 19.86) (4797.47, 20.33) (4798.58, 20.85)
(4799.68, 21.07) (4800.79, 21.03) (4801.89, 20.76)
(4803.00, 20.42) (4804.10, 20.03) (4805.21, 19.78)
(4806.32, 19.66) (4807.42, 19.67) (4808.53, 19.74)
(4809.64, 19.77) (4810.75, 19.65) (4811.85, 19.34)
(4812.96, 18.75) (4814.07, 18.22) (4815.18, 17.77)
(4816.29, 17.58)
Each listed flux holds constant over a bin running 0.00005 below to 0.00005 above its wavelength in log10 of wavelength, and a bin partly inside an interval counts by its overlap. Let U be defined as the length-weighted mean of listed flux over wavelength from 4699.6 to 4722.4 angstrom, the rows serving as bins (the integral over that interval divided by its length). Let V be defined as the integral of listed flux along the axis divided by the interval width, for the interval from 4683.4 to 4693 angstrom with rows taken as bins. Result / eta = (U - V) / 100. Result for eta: -0.004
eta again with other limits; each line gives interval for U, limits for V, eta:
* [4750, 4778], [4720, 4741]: 0.018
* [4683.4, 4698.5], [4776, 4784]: -0.011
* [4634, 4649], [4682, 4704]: -0.016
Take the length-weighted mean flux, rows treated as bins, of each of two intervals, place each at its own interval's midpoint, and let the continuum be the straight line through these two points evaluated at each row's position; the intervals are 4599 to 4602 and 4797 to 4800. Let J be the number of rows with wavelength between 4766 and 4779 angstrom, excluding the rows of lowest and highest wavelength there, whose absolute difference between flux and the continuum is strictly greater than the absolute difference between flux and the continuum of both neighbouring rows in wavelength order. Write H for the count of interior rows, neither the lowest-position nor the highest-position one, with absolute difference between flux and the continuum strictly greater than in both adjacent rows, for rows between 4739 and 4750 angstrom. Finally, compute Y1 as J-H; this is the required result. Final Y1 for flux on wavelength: 2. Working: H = 0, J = 2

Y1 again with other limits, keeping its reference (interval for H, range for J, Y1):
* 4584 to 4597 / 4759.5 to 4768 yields 0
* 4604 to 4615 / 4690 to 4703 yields 0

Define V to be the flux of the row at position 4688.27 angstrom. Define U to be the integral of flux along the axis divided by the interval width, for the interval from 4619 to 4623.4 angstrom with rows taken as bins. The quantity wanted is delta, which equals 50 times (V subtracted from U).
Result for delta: 98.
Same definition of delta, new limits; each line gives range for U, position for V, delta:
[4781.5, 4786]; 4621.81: -149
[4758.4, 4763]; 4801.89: -5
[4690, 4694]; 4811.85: -65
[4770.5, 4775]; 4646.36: 220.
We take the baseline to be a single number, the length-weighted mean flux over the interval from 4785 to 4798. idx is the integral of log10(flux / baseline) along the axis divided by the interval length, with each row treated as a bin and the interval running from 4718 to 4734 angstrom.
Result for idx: -0.03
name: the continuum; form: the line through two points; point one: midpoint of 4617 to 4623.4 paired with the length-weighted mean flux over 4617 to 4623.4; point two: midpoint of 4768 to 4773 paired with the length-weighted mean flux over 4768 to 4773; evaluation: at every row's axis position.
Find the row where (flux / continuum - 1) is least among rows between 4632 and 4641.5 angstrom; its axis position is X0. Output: 4636.74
